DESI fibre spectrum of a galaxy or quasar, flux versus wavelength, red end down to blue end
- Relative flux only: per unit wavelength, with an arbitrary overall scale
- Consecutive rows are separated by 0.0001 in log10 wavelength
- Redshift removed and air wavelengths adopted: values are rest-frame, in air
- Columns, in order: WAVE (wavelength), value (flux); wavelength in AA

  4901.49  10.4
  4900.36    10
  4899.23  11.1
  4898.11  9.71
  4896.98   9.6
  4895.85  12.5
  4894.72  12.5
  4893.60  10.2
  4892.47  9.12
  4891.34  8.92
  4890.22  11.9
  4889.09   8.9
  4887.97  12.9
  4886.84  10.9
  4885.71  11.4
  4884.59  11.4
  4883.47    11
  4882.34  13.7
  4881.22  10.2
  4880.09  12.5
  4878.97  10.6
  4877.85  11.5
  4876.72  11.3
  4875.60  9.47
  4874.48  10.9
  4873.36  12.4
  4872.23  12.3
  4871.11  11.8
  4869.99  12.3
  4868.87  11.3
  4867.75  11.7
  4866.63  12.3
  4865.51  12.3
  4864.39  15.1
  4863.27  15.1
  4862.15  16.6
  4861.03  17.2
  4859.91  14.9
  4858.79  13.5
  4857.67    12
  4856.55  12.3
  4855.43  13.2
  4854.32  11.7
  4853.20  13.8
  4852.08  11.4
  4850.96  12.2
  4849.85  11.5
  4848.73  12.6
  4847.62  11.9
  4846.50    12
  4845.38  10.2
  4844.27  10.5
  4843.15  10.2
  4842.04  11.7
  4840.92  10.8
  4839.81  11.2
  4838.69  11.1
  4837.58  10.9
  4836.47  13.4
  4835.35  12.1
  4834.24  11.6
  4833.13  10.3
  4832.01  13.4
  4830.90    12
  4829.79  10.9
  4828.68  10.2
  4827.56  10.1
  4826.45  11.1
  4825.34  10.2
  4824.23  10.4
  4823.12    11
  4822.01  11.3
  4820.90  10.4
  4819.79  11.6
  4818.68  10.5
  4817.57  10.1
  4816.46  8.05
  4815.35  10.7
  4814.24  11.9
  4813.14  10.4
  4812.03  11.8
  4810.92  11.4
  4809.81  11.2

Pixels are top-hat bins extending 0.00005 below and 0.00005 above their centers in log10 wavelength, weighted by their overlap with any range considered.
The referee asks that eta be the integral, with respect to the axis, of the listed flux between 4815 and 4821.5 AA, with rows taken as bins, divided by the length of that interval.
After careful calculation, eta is 10.2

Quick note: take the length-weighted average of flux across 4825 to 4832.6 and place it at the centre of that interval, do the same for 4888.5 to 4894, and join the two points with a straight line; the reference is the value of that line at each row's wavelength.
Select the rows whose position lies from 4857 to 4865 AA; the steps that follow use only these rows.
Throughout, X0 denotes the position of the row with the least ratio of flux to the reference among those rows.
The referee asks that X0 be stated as 4857.67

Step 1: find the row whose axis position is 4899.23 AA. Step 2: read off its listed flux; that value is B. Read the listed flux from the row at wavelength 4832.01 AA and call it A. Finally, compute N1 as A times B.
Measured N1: 149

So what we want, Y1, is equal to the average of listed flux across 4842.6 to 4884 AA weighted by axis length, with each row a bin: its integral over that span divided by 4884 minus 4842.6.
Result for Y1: 12.3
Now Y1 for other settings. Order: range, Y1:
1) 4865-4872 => 12.0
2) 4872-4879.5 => 11.2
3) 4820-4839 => 11.2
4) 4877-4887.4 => 11.5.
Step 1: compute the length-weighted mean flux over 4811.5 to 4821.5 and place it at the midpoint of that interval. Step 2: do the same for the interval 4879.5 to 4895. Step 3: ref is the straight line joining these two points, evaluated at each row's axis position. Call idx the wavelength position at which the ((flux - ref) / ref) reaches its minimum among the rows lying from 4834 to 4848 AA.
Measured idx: 4845.38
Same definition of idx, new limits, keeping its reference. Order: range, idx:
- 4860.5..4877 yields 4875.60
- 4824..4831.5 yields 4827.56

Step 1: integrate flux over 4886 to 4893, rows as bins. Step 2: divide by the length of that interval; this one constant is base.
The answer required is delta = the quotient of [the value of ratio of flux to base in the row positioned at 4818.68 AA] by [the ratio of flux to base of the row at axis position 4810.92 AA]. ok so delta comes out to 0.92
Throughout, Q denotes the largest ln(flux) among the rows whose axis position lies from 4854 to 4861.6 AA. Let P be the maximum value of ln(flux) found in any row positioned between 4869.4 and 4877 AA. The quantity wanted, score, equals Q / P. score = 1.13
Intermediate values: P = 2.52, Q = 2.84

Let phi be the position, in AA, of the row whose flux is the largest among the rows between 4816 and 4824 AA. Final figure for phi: 4819.79 AA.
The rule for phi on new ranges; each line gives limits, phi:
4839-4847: 4846.50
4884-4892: 4887.97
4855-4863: 4861.03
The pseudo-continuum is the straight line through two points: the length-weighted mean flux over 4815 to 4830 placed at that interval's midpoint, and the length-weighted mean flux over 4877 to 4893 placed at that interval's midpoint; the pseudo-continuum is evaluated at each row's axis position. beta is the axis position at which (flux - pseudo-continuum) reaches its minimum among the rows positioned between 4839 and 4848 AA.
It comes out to 4845.38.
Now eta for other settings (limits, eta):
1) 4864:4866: 13.6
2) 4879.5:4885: 11.8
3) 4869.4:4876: 11.6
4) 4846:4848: 11.9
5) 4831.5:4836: 11.8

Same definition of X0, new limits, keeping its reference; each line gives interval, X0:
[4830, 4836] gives 4833.13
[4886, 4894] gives 4889.09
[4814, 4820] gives 4816.46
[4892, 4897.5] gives 4892.47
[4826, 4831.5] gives 4827.56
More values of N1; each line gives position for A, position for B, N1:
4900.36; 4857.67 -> 120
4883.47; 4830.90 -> 132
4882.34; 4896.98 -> 132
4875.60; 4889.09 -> 84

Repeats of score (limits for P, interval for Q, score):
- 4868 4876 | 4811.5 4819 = 0.98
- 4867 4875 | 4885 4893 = 1.02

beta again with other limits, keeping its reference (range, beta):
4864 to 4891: 4889.09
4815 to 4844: 4816.46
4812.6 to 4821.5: 4816.46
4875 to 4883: 4875.60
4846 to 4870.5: 4868.87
